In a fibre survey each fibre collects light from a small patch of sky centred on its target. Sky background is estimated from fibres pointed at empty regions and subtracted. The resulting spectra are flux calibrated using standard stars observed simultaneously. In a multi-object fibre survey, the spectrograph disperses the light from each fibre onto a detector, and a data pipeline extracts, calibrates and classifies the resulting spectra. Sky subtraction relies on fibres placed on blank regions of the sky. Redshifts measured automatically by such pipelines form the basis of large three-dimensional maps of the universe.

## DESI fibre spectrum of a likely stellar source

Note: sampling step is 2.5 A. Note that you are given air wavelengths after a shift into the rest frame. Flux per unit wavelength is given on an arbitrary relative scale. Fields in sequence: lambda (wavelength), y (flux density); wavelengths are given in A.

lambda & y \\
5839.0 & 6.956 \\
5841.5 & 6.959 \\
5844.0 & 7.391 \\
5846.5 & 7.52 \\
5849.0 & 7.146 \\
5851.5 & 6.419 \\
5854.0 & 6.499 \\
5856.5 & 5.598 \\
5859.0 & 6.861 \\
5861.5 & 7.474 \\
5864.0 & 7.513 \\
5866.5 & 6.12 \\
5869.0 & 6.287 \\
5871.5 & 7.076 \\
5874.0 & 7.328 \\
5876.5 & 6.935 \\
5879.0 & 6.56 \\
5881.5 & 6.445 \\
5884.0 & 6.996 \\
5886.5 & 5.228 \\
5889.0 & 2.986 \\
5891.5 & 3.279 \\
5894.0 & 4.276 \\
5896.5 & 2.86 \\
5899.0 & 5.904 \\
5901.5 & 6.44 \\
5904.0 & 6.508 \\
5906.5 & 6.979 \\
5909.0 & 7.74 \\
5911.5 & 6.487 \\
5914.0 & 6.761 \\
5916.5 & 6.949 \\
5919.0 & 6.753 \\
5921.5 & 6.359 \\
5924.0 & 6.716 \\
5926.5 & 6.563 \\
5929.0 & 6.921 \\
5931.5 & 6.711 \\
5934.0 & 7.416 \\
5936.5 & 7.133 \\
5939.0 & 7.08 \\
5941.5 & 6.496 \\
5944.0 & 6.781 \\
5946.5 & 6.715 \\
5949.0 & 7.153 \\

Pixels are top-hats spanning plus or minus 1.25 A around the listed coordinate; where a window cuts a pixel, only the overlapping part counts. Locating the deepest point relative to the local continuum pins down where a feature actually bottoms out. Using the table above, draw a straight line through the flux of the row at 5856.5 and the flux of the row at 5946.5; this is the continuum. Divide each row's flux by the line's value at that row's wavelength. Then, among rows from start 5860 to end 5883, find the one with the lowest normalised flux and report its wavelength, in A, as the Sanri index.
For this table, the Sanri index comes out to 5866.5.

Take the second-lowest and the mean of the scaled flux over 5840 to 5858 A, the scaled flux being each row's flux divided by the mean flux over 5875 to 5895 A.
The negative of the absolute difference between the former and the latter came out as -0.070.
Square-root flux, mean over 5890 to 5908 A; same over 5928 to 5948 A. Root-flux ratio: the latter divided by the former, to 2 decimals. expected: 1.17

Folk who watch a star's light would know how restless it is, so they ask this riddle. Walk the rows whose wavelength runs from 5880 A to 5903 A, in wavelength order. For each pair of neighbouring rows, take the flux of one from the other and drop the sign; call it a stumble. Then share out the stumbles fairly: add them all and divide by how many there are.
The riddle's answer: 1.4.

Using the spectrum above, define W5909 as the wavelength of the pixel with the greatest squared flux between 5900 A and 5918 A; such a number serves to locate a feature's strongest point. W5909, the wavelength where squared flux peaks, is 5909.0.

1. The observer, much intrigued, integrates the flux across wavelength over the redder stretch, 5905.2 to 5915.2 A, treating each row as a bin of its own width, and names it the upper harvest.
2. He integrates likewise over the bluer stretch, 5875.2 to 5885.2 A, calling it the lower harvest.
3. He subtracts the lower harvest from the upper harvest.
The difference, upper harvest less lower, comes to 3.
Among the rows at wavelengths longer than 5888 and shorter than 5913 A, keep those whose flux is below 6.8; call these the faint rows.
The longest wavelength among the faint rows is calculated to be 5911.5 A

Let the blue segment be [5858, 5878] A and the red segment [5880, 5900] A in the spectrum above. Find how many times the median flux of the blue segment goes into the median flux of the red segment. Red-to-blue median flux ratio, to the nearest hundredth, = 0.68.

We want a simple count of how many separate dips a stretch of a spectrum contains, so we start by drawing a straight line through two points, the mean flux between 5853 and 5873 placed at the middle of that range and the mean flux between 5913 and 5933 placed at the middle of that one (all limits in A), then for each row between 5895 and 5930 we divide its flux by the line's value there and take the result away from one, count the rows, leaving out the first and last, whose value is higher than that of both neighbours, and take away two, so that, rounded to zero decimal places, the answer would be 1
